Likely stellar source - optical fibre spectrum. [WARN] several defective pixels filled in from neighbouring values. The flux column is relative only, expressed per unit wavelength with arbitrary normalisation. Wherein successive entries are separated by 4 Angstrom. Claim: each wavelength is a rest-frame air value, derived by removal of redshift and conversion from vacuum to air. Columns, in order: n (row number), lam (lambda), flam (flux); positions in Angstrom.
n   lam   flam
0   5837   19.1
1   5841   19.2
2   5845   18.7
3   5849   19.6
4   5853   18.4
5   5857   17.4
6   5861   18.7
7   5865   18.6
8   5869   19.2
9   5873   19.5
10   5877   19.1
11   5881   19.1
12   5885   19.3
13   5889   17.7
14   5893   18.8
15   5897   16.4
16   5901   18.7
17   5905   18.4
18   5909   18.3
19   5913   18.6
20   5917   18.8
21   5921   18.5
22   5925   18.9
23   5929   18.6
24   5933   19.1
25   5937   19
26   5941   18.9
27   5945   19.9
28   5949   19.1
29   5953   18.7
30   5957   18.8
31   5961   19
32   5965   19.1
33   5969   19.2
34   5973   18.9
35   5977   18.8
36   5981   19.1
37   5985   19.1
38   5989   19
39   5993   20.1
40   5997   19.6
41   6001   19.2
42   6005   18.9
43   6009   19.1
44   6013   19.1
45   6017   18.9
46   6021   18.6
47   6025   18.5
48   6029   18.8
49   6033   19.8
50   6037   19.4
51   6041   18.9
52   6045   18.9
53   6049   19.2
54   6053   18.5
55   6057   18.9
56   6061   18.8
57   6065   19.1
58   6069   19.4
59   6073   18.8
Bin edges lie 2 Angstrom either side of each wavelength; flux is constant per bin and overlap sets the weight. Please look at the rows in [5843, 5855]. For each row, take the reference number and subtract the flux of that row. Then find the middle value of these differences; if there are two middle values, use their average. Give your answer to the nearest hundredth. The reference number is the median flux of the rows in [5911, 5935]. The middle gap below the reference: 0.00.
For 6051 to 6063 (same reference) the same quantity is -0.10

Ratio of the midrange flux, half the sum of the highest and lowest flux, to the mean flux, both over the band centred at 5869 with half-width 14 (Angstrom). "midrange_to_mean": 0.98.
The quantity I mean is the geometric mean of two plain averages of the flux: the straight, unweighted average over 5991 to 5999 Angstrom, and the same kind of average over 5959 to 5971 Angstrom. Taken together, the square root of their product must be 19.5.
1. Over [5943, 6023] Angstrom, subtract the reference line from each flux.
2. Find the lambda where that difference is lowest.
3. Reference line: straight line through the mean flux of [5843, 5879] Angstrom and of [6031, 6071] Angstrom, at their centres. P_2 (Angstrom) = 6021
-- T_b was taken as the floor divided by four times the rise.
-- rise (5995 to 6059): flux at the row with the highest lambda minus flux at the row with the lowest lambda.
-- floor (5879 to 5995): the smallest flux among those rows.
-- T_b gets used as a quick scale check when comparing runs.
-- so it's -6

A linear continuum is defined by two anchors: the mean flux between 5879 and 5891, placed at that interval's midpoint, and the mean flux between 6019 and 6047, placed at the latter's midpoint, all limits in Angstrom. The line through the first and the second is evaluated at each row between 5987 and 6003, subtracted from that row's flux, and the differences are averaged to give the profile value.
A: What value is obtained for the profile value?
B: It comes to 0.56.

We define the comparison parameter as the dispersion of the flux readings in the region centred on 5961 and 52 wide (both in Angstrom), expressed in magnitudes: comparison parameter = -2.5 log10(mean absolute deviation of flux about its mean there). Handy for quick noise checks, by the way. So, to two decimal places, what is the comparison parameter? 1.81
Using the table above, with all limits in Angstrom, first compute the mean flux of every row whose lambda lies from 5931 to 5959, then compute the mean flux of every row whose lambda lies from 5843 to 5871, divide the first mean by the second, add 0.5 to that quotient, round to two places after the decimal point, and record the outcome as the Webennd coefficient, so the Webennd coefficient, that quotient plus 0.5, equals 1.52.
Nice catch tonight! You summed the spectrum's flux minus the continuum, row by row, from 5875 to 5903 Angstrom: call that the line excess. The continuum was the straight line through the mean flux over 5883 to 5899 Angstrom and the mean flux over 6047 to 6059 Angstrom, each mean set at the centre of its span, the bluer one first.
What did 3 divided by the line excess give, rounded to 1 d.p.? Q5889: 1.1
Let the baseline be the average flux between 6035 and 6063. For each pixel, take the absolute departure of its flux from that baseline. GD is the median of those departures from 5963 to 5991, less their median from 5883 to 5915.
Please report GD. -0.29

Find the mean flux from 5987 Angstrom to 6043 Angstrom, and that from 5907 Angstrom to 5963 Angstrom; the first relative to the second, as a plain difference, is 0.26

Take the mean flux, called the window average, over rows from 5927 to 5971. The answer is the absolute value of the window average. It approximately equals 19.0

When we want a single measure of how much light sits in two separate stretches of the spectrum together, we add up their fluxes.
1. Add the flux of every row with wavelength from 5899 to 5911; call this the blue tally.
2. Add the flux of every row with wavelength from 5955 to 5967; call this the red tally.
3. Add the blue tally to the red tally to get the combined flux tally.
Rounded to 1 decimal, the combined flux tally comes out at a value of 112.3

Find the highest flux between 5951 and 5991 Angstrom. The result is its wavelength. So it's 5969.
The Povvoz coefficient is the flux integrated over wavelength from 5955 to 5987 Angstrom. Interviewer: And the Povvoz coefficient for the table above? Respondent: 608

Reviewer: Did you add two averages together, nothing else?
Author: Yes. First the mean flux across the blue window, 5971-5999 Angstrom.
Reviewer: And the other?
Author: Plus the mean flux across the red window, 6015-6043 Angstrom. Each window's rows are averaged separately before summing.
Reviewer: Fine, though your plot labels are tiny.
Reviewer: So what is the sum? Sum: 38.2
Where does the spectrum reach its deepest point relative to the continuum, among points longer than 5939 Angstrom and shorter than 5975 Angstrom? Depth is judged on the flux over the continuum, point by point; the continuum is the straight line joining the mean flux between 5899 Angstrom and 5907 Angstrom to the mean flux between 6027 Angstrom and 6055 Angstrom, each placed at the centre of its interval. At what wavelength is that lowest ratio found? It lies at 5953 Angstrom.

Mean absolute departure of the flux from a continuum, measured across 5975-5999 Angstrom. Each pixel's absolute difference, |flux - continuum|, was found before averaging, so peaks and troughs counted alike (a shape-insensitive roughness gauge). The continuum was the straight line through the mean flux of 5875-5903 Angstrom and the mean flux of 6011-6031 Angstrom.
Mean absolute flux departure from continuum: 0.6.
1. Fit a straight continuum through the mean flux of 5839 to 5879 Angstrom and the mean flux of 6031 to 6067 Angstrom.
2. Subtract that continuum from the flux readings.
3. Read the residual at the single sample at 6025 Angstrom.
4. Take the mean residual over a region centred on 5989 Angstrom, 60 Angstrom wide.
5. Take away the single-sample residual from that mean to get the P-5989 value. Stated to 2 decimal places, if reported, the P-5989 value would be 0.68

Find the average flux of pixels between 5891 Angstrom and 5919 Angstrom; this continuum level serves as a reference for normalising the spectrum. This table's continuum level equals 18.3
